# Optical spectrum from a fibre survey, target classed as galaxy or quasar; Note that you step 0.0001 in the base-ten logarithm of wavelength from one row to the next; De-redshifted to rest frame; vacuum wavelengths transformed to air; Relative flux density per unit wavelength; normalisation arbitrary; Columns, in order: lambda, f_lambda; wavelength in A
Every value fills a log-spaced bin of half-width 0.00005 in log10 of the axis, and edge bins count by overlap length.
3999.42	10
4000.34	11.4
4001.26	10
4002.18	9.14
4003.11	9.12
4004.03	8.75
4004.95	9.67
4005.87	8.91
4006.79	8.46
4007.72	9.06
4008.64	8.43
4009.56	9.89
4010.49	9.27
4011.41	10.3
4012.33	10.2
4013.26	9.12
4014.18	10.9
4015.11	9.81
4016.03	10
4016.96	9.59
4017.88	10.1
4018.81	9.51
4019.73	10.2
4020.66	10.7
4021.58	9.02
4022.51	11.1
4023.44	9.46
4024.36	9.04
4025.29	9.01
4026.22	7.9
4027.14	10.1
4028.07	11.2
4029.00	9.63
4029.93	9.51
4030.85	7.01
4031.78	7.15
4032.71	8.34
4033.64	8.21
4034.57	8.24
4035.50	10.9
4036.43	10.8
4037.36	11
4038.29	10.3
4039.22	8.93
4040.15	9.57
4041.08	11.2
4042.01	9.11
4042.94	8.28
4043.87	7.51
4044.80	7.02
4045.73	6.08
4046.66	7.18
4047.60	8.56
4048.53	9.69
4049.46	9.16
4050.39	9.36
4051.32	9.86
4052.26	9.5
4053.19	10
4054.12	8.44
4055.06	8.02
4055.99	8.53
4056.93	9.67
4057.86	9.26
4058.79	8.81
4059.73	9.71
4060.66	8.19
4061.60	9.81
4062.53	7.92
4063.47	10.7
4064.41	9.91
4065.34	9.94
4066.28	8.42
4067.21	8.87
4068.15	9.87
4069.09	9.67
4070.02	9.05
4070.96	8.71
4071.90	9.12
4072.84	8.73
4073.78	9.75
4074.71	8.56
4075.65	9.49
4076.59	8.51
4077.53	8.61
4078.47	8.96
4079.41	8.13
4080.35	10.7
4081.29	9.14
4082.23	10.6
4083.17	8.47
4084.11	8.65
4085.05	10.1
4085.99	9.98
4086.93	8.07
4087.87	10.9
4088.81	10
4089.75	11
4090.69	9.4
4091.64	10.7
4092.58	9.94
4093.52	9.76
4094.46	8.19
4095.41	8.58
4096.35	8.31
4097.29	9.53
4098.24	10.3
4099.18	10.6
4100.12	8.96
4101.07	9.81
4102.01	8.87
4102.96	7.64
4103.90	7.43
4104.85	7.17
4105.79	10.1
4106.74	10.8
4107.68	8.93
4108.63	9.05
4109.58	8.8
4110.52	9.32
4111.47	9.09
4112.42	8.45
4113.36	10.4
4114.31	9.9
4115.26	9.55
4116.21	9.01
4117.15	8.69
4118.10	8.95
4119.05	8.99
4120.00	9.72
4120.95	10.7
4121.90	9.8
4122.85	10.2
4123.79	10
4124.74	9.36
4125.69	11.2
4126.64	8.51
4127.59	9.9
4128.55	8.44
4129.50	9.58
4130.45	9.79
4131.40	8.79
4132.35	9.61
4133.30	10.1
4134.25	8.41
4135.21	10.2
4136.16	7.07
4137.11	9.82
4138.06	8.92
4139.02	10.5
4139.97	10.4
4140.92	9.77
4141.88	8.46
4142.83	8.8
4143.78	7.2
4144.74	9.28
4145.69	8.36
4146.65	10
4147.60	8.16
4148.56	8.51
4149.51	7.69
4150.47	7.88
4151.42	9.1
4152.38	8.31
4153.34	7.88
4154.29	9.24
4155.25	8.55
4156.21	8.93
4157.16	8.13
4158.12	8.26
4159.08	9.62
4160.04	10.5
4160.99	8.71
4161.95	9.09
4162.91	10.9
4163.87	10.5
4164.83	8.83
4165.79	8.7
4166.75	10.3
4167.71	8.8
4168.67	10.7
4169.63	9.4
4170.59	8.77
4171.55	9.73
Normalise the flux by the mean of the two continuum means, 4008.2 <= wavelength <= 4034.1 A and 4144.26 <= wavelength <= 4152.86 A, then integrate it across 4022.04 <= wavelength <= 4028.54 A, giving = 7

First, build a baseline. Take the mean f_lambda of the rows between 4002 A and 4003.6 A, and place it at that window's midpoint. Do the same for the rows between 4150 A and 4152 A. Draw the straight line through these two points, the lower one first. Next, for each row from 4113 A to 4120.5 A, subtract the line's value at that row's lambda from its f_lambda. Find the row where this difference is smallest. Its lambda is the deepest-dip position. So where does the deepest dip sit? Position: 4117.15 A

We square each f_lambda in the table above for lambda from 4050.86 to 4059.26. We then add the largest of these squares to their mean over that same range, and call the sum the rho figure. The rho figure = 184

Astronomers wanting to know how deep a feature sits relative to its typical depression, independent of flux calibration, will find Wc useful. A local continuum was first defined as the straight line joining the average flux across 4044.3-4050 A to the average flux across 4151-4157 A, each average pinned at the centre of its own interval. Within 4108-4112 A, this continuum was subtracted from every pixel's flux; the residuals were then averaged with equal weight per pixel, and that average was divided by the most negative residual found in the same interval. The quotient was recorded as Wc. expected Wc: 1.6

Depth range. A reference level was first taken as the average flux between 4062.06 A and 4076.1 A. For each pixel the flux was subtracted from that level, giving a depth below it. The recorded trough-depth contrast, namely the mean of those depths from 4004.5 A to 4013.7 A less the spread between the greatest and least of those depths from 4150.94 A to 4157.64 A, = -1.4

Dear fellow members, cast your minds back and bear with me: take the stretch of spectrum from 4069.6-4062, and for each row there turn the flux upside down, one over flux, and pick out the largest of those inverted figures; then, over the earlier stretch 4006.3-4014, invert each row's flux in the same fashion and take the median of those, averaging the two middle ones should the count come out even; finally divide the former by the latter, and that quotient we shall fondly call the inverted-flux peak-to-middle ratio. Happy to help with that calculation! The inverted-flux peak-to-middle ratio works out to 1.16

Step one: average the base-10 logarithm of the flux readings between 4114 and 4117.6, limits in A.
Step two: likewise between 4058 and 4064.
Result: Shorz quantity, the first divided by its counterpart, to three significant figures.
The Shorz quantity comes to 1.01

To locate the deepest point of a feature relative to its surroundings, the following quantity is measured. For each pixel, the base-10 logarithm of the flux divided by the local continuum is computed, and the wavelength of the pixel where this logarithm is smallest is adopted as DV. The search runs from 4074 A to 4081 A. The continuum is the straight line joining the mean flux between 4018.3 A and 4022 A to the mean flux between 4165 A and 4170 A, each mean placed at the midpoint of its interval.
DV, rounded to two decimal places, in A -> 4079.41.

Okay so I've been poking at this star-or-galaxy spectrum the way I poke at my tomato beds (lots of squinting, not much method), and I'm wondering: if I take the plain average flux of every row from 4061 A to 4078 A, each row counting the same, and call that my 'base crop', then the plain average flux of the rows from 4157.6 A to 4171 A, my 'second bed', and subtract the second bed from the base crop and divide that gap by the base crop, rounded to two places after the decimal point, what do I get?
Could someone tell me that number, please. -0.03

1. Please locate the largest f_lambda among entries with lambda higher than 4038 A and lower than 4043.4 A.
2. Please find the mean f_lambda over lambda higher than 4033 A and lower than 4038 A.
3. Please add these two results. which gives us 21.0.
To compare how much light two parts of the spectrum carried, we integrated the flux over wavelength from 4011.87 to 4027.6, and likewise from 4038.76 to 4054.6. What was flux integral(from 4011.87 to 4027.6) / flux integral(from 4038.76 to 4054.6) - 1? 0.10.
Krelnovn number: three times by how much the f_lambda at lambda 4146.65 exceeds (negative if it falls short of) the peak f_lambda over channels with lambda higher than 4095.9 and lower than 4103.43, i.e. -2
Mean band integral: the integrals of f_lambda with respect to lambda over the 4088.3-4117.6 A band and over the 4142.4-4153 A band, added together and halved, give 181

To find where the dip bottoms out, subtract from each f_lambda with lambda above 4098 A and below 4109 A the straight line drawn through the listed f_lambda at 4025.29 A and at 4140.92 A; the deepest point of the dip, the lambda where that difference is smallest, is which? 4104.85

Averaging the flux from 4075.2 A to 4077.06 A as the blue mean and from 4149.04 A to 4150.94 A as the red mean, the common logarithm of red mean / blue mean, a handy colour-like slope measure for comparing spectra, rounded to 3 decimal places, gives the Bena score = -0.063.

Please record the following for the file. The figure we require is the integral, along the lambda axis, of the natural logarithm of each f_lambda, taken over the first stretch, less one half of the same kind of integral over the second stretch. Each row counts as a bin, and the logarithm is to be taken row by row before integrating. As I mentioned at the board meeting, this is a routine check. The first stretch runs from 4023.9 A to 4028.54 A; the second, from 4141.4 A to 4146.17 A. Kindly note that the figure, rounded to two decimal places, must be 5.31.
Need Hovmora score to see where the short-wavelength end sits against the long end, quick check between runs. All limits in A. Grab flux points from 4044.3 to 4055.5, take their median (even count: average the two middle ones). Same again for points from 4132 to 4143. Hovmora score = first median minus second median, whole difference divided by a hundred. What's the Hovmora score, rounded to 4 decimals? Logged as -0.0083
